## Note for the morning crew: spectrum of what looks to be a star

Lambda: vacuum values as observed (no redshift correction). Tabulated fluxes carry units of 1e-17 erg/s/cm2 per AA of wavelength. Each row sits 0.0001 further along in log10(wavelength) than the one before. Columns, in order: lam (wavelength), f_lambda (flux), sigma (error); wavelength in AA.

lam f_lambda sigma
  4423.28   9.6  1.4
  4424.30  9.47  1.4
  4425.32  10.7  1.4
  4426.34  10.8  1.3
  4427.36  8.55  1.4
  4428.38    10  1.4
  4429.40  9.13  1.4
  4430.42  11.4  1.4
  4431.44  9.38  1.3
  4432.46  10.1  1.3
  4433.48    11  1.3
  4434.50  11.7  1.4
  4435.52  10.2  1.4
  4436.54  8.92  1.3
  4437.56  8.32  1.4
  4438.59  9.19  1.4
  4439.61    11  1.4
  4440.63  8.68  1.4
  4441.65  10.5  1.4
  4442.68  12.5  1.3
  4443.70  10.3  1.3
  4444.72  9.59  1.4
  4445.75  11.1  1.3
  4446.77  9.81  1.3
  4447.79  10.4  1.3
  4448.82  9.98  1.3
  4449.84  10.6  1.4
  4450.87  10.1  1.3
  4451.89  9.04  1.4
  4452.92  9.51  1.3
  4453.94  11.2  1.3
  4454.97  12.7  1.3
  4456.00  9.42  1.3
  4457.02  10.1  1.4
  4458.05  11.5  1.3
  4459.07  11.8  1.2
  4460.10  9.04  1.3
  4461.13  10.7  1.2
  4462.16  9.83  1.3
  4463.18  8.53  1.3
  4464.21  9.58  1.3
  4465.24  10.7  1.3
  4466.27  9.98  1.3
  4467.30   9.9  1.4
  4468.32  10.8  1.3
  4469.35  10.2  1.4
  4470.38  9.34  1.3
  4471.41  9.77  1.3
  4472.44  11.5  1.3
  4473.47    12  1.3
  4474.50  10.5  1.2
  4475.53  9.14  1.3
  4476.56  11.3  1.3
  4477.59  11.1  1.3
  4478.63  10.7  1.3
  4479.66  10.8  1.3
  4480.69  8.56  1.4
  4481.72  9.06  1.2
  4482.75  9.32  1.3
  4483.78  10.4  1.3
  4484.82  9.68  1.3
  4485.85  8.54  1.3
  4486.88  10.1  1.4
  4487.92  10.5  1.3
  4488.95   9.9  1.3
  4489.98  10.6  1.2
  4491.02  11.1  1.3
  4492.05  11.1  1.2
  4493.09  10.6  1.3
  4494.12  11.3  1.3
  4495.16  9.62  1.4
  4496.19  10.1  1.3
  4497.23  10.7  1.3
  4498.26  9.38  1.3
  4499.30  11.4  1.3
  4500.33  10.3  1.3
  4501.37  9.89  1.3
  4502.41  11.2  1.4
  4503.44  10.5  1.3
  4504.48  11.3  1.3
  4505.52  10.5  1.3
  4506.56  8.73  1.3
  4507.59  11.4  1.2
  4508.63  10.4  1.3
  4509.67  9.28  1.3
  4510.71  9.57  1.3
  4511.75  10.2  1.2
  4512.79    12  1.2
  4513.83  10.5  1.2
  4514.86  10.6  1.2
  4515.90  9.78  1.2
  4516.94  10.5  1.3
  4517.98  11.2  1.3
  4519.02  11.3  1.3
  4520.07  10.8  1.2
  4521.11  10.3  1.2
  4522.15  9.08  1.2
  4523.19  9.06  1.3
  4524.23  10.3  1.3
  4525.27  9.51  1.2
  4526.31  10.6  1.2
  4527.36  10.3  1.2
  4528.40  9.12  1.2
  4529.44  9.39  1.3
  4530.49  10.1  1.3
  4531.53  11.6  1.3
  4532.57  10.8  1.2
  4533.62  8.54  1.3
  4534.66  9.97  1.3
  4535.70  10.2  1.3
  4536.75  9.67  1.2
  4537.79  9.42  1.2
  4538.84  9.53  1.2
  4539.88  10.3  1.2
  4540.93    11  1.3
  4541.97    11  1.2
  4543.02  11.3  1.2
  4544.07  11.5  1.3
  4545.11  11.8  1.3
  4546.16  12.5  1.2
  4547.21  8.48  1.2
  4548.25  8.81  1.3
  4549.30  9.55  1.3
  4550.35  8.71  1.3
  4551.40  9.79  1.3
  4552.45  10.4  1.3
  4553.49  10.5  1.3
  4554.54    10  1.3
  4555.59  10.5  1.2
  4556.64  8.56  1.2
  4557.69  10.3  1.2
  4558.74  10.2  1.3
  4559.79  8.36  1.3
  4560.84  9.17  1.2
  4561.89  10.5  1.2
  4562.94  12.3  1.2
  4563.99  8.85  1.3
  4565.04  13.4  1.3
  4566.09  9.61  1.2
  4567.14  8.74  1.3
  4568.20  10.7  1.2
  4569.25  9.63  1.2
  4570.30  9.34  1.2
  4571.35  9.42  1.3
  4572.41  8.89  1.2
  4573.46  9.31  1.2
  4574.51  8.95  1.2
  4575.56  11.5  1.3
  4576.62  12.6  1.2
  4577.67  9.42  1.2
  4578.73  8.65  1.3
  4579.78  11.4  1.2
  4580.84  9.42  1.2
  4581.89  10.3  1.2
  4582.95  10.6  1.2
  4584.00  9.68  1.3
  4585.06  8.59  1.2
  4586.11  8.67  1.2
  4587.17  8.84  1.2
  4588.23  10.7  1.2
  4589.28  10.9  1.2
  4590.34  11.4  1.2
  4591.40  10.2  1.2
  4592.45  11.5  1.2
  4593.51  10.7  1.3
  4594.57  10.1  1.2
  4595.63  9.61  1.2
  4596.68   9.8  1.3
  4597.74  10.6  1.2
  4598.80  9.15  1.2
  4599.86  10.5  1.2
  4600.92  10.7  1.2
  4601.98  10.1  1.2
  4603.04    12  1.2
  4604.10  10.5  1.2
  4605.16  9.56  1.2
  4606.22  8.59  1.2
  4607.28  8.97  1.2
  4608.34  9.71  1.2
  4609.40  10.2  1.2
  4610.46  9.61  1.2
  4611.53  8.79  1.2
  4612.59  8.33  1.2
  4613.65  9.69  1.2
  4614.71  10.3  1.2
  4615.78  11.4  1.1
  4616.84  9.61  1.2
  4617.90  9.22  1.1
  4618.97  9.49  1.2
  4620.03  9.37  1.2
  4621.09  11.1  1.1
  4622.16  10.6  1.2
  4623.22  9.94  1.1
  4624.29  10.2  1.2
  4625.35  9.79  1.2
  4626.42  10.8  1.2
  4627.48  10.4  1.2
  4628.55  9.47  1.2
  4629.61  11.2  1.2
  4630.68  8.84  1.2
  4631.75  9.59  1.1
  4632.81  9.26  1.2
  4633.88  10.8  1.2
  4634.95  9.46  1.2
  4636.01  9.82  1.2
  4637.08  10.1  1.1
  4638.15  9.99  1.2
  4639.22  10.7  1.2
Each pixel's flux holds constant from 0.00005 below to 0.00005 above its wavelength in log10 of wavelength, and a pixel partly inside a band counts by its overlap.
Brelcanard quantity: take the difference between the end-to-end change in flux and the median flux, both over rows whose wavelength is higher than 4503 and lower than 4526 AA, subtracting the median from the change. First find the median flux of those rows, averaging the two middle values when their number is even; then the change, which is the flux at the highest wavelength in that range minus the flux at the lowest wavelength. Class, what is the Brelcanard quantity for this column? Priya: -11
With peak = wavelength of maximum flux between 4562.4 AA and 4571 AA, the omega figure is 4565.04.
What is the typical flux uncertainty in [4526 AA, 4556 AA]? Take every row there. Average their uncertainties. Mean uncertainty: 1.26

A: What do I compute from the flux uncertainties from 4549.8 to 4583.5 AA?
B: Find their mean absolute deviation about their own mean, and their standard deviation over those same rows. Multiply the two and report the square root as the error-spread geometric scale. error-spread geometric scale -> 0.049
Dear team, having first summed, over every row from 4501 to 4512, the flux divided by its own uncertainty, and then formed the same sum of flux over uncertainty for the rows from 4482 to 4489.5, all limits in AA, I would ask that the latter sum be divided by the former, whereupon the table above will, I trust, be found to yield 0.59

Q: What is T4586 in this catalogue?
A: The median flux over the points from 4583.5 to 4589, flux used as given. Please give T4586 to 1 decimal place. 8.8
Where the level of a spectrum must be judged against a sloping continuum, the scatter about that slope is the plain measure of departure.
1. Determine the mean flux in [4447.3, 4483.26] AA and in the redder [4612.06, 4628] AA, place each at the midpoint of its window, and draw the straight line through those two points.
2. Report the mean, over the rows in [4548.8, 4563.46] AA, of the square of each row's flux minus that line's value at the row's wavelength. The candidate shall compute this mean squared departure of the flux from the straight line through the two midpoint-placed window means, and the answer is 1.01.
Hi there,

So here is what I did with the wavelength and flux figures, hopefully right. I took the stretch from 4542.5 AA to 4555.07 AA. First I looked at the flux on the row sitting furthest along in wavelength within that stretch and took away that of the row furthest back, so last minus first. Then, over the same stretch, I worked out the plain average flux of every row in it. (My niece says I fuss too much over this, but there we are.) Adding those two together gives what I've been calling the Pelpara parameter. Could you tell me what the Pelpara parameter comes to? 9.0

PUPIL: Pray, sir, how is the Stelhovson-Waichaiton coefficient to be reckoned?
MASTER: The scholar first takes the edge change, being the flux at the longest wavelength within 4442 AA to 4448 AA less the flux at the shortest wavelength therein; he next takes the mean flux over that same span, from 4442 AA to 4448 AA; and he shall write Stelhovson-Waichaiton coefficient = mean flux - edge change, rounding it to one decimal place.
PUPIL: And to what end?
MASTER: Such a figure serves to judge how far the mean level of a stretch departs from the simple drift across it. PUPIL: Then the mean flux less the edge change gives 12.7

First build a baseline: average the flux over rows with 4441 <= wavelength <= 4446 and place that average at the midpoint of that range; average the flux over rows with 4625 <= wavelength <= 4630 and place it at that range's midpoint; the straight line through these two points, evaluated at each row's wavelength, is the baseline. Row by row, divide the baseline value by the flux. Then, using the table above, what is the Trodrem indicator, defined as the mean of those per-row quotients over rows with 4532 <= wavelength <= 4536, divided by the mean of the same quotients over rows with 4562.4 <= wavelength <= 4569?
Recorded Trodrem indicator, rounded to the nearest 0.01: 1.06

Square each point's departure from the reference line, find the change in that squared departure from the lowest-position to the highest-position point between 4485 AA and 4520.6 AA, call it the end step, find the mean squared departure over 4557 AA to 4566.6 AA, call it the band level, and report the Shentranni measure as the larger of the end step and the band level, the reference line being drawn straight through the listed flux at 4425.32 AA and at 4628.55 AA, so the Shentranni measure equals 2.6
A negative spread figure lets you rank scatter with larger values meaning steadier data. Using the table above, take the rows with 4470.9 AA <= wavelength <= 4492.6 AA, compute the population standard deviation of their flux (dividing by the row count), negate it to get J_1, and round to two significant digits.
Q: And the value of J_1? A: -0.94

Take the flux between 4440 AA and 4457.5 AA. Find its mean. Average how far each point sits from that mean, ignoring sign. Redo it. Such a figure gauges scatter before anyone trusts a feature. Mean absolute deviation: 0.79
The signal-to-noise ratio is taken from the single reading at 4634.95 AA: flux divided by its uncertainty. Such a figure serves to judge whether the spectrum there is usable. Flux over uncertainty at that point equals 7.9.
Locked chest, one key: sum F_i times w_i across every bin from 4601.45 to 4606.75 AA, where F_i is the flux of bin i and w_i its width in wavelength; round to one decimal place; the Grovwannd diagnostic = 53.8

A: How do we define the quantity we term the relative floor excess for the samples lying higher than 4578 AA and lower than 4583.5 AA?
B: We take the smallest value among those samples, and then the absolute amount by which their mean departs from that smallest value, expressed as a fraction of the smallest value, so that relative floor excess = 0.16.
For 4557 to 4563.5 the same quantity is 0.21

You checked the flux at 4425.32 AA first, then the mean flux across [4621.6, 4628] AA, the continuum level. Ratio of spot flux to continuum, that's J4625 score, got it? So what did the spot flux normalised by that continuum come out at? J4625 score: 1.04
